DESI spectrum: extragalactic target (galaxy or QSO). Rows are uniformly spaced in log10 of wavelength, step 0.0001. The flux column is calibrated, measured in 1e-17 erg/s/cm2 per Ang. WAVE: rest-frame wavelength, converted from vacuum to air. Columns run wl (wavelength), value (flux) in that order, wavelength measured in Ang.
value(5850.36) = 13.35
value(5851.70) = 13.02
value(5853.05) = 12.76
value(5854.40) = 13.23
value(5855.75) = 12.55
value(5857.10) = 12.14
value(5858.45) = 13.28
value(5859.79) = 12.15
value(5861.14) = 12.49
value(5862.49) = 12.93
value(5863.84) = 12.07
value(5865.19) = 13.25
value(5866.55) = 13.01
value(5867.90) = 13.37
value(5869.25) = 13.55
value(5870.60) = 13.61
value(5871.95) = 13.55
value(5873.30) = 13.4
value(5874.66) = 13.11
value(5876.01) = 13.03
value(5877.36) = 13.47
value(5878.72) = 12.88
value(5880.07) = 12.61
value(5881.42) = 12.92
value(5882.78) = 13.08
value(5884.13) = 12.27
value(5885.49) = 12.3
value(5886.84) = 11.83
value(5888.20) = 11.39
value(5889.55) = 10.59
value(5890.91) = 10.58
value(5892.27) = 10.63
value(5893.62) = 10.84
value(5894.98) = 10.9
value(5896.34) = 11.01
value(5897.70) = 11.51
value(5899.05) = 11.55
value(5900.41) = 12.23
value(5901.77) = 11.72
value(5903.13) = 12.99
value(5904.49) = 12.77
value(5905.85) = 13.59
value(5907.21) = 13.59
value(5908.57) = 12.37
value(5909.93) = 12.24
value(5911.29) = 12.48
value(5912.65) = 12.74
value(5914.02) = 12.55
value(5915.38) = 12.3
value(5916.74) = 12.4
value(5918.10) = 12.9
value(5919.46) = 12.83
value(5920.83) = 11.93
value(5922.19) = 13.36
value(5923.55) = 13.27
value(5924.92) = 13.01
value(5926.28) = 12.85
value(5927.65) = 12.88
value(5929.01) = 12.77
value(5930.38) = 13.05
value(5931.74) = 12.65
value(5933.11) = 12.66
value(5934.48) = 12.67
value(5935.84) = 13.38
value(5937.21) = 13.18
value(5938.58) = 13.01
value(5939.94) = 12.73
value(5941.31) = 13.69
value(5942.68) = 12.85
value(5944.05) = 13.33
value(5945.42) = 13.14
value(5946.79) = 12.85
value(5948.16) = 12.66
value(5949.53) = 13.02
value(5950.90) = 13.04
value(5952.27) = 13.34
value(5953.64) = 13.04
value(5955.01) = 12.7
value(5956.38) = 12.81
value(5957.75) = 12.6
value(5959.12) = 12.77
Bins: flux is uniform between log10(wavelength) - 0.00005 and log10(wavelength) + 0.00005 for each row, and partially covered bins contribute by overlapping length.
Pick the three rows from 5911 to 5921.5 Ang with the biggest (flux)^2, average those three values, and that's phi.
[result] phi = 164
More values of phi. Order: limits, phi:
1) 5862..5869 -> 175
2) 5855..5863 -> 167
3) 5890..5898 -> 124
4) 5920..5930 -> 175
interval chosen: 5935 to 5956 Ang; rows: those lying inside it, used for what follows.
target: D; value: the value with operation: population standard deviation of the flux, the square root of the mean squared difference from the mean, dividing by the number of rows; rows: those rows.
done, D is 0.28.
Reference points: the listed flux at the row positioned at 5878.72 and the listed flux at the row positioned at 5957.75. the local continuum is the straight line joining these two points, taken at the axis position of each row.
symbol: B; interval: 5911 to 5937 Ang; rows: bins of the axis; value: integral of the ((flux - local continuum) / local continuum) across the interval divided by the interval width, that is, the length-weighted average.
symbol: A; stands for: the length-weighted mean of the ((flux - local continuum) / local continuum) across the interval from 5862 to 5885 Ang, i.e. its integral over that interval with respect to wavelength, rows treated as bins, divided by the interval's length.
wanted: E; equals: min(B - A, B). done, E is -0.007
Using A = 0.01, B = 0.005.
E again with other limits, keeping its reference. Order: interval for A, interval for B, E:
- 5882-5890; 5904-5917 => -0.004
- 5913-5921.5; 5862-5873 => 0.020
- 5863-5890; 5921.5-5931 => 0.025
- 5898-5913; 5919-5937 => 0.014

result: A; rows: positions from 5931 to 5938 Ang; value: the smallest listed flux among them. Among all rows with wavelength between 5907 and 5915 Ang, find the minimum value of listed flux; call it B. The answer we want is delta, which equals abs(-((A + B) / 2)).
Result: 12.4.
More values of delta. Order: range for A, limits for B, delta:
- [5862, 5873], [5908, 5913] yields 12.2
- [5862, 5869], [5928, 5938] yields 12.4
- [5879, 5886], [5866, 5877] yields 12.6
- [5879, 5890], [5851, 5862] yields 11.4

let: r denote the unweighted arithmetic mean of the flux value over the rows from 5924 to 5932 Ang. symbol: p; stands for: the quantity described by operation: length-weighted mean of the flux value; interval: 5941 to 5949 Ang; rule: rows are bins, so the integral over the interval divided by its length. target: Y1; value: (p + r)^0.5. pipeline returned 5.09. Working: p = 13.0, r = 12.9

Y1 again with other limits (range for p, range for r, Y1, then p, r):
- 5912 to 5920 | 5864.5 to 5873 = 5.10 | 12.6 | 13.4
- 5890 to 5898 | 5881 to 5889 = 4.81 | 10.9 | 12.3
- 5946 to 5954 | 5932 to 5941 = 5.09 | 13.0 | 12.9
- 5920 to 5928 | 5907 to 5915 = 5.05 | 12.9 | 12.7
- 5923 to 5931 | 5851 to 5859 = 5.08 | 13.0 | 12.8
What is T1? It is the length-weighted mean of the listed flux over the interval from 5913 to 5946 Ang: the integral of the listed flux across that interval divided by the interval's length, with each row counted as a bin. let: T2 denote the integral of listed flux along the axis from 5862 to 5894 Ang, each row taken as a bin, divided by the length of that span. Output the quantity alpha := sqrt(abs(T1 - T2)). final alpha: 0.60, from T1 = 12.89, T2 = 12.52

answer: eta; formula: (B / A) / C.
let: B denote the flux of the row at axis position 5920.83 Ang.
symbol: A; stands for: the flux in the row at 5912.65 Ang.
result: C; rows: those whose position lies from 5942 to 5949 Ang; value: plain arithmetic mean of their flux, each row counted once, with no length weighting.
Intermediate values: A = 12.74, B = 11.93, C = 13.0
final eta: 0.072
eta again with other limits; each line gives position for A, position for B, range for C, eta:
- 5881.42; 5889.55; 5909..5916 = 0.066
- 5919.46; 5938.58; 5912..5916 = 0.081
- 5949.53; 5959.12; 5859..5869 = 0.077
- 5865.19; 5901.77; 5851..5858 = 0.069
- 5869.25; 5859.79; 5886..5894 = 0.082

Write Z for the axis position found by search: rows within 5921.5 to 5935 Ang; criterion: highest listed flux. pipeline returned 5922.19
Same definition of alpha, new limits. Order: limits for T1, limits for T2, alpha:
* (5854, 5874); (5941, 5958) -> 0.18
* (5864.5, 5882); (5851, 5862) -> 0.70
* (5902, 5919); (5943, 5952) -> 0.54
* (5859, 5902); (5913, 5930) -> 0.66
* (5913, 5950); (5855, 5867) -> 0.49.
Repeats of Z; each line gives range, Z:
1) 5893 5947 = 5941.31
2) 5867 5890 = 5870.60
